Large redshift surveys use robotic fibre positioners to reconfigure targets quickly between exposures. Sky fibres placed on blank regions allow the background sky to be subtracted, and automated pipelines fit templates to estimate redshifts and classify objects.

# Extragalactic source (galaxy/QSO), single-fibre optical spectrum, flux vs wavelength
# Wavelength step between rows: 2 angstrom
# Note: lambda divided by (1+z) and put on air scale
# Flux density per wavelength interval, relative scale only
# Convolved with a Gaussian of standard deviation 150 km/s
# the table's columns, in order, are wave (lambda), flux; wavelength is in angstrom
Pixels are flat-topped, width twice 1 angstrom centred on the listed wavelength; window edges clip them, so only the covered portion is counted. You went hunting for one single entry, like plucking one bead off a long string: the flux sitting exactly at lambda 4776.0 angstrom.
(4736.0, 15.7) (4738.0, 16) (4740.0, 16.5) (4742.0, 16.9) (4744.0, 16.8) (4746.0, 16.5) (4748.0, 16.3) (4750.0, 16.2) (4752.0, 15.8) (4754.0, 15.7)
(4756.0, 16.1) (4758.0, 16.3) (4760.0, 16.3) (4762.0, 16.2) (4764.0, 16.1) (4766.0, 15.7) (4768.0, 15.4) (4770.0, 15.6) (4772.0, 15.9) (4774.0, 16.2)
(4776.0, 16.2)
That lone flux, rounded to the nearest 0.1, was 16.2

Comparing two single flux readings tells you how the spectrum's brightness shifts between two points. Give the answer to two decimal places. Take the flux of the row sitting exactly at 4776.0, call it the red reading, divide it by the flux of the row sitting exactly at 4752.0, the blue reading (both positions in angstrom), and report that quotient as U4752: 1.03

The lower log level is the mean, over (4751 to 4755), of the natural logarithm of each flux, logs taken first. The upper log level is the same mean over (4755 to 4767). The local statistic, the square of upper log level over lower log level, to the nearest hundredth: 1.02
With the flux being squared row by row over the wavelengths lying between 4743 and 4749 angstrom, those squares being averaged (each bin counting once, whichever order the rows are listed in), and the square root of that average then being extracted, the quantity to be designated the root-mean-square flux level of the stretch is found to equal 16.5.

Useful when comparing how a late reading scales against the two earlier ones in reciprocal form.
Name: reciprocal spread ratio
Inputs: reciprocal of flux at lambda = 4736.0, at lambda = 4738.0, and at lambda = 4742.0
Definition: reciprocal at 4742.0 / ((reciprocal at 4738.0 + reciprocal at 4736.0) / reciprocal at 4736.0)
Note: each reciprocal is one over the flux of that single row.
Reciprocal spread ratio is 0.0299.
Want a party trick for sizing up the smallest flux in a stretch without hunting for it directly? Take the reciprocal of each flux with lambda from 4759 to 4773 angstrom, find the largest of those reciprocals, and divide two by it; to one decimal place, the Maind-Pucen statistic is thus 30.8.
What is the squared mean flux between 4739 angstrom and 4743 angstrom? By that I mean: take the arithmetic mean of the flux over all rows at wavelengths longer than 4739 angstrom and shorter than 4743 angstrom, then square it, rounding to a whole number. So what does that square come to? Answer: 279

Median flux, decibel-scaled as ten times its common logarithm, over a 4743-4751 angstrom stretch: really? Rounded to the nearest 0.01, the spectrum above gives 12.15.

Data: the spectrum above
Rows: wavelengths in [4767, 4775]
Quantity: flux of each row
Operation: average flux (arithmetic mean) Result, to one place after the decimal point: 15.8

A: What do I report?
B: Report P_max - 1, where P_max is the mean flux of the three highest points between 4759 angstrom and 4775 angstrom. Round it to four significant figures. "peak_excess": 15.23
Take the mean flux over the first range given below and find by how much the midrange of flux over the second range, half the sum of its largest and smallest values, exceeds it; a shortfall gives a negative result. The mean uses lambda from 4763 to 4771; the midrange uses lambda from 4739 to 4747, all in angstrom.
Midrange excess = 1.0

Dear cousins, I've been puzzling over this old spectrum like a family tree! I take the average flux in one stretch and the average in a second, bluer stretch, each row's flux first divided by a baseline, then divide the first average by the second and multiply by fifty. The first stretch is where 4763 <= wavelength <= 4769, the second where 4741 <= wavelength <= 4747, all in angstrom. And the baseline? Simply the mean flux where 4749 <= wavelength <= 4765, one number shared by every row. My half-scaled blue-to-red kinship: 47.0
